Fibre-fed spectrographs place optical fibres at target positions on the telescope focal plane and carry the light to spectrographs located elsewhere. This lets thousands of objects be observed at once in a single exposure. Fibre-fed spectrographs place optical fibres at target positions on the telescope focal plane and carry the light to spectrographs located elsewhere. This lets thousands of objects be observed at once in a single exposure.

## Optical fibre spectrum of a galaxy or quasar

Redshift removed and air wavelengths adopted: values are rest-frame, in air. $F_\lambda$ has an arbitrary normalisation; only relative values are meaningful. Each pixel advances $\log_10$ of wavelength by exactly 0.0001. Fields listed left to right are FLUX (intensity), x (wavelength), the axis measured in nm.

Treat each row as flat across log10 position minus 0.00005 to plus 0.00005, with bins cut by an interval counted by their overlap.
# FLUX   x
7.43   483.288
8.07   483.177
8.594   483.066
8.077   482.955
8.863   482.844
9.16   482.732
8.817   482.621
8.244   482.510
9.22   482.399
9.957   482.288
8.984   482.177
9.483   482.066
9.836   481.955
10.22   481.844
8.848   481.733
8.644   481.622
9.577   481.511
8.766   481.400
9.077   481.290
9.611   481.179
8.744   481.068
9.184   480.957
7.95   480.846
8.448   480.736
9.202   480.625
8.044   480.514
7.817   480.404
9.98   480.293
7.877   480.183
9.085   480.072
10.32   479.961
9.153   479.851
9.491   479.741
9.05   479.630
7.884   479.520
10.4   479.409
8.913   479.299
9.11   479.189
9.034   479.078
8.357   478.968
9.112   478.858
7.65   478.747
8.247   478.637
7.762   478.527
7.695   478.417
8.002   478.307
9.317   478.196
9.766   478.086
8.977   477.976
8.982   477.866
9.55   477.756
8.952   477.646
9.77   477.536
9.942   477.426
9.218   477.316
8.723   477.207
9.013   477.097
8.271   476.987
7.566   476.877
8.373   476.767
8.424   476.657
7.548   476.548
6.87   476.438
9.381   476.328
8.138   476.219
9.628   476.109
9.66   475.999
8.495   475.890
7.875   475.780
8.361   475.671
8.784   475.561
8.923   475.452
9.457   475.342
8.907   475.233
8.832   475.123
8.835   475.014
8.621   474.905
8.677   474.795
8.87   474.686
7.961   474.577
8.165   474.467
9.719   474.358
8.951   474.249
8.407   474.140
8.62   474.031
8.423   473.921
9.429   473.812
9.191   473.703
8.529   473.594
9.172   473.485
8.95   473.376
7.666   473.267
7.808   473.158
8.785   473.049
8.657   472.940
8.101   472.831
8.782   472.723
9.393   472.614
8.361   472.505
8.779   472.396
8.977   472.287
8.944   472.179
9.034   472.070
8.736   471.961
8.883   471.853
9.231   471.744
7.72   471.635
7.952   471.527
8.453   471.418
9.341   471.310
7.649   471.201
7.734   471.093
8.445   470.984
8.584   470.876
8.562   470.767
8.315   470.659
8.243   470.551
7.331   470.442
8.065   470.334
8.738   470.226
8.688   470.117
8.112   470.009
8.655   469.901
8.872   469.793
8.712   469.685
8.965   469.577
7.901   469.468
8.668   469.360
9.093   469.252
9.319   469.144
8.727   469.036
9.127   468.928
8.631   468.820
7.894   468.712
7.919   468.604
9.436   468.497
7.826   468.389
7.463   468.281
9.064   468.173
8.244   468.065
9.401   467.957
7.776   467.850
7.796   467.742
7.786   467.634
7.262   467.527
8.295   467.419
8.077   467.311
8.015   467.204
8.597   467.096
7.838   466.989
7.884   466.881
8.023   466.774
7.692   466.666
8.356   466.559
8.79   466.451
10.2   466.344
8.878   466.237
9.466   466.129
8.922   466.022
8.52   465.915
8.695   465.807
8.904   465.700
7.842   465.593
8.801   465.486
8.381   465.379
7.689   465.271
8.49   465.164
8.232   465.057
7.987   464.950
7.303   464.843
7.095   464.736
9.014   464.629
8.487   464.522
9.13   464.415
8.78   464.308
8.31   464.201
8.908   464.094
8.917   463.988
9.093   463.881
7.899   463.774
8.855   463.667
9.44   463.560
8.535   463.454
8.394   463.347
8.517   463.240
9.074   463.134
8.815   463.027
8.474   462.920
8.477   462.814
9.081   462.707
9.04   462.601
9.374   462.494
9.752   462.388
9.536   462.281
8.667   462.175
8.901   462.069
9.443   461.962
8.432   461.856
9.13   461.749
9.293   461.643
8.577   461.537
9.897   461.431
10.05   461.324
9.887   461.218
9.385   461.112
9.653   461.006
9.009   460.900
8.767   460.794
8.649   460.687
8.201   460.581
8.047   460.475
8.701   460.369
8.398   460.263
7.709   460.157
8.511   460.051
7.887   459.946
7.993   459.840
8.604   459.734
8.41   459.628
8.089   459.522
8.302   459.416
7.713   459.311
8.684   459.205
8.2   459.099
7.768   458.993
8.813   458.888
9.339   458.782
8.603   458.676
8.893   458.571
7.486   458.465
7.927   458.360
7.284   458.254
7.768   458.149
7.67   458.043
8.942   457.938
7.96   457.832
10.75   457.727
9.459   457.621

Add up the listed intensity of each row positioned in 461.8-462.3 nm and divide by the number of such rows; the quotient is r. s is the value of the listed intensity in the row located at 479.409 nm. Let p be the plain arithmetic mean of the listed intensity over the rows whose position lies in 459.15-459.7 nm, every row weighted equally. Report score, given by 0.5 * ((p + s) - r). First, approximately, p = 8.2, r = 9.0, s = 10.4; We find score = 4.82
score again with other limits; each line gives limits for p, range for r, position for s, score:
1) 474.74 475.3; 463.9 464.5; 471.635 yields 3.84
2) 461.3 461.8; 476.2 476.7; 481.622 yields 4.98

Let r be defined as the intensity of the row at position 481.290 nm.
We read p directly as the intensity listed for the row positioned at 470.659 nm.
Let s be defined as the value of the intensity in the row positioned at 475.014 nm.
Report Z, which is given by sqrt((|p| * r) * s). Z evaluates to 25.8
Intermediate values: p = 8.315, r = 9.077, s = 8.835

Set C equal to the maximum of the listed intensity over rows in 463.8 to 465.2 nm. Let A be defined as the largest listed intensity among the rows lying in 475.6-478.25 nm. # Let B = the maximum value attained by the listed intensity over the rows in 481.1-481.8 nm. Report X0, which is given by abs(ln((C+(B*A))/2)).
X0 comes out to 3.96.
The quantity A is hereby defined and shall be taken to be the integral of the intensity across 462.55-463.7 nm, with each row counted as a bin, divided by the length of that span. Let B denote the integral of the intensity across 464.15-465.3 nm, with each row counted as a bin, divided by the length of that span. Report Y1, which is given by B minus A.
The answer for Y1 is -0.6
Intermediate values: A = 8.79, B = 8.24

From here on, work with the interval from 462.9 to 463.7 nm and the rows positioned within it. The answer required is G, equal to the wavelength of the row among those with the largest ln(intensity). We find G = 463.560 nm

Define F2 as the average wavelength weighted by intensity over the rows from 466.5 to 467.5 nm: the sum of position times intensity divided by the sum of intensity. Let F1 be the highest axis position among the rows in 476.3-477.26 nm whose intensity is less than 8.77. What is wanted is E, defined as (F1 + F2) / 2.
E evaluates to 472.10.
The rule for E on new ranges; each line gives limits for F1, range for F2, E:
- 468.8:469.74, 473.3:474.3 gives 471.75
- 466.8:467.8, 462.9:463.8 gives 465.54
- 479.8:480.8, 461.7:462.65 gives 471.46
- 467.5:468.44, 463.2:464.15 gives 466.03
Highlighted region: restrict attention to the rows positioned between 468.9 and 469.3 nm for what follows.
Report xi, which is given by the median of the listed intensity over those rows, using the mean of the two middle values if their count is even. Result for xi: 9.1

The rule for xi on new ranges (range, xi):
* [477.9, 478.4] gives 9.1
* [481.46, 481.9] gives 9.2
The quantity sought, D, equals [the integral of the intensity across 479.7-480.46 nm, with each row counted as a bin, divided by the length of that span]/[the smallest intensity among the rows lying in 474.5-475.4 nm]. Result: 1.14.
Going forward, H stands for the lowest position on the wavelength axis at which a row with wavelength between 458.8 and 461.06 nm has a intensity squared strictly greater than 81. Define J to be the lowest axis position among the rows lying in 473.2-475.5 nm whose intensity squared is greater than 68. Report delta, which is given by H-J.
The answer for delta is -12.48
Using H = 460.900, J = 473.376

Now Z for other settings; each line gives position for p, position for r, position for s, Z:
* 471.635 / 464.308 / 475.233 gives 24.6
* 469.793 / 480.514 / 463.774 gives 23.7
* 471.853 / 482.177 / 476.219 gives 25.5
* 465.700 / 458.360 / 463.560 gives 25.8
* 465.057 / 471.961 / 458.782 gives 25.9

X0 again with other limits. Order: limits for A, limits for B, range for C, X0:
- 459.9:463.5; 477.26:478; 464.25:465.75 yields 4.00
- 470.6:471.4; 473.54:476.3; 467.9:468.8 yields 3.91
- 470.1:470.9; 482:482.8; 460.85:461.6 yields 3.88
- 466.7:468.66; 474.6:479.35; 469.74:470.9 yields 3.94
